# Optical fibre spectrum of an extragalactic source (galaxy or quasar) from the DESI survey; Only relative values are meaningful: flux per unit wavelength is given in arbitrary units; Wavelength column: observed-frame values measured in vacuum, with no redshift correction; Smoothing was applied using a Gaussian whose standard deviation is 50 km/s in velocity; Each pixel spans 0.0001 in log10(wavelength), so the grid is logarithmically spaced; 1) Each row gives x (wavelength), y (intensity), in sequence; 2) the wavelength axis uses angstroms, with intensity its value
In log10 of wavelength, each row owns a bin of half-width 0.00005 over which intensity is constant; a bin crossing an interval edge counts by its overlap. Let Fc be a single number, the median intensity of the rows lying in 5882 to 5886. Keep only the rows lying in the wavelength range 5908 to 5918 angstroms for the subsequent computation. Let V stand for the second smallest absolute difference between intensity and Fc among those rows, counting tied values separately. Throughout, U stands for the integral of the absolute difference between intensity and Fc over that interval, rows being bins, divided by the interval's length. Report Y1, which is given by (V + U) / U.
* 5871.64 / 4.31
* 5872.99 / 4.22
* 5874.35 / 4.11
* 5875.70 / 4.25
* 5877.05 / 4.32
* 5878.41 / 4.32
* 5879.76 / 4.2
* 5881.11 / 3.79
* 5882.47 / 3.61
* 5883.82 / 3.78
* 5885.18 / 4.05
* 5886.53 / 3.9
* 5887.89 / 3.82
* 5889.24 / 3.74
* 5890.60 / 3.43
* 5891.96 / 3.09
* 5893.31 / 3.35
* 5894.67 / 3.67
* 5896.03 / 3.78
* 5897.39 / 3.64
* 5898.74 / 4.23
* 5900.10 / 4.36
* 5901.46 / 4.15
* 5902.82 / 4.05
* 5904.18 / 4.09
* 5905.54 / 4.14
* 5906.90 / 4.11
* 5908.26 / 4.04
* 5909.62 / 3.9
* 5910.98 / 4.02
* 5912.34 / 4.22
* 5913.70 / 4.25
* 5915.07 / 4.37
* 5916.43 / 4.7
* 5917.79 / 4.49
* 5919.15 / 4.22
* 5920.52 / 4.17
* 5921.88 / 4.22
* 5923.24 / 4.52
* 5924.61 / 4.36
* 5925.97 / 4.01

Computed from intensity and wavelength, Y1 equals 1.51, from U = 0.47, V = 0.24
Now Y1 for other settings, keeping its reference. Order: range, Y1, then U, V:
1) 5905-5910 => 1.95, 0.27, 0.26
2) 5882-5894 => 1.17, 0.24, 0.04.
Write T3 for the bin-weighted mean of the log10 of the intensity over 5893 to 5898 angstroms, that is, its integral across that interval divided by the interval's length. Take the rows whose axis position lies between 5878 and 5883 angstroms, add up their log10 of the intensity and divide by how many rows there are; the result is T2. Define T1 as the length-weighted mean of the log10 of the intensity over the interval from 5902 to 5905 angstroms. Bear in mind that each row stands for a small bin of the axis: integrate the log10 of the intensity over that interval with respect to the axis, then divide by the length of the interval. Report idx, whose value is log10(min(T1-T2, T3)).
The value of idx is -1.95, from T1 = 0.610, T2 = 0.599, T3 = 0.559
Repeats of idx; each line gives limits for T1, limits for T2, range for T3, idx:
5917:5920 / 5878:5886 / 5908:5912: -1.38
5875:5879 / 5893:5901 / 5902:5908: -1.30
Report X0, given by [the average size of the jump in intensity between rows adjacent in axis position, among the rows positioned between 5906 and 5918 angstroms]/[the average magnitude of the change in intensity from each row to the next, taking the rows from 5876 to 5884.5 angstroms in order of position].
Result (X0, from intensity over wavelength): 0.9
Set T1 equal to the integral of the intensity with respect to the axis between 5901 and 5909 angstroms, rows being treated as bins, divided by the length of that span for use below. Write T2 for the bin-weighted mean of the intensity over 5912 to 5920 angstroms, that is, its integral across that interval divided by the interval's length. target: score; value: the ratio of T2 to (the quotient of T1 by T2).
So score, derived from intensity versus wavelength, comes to 4.7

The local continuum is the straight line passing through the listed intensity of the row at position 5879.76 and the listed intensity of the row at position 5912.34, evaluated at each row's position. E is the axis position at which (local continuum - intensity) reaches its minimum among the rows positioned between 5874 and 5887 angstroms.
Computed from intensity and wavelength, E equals 5877.05 angstroms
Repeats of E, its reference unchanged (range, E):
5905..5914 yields 5913.70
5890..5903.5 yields 5900.10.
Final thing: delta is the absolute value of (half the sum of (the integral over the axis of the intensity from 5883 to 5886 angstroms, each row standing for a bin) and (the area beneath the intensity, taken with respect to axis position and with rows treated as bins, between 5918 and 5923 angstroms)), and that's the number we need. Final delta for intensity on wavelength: 16.5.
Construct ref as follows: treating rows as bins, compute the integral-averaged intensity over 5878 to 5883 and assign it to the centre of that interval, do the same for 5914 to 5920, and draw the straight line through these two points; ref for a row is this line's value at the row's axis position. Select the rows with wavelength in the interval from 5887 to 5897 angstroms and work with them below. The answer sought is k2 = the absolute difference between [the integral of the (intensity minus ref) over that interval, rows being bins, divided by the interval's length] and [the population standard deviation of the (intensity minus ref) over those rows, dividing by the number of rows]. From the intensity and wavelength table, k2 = 0.81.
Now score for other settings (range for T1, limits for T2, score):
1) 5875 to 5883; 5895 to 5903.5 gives 3.9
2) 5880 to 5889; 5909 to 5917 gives 4.7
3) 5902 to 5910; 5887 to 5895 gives 3.0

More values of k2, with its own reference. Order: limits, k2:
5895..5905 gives 0.40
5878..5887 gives 0.31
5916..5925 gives 0.28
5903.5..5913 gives 0.34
